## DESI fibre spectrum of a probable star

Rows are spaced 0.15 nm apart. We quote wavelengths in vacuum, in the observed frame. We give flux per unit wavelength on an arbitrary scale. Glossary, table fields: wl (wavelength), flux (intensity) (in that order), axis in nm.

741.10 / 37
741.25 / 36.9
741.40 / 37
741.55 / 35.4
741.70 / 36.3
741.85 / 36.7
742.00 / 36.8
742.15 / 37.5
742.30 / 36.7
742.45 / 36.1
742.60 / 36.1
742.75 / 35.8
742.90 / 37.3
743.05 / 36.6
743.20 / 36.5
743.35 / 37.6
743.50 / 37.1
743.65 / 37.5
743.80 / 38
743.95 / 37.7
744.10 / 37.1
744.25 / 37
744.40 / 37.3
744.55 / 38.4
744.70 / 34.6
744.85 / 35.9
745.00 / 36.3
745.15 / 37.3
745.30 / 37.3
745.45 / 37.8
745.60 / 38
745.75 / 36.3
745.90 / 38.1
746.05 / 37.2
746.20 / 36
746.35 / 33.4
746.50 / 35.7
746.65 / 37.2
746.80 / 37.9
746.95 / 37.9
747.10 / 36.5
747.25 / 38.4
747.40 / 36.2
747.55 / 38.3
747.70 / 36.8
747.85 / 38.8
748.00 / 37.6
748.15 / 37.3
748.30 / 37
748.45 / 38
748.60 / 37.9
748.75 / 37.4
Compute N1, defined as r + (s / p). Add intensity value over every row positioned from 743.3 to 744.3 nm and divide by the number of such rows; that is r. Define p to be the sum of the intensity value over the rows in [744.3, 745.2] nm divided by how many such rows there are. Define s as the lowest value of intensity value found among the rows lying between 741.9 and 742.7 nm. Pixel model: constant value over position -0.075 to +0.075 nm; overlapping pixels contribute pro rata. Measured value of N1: 38.4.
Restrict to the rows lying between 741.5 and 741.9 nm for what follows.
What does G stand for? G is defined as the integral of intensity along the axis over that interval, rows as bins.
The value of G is 14.5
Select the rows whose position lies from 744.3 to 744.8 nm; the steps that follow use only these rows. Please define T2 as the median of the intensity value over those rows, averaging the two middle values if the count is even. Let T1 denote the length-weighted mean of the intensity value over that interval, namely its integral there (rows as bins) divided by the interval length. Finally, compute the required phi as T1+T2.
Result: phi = 74.0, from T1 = 36.7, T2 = 37.3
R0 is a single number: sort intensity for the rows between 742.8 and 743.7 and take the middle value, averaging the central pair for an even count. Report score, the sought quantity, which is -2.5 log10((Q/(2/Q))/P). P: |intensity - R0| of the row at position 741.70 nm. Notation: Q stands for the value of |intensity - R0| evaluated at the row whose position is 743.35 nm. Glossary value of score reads 2.6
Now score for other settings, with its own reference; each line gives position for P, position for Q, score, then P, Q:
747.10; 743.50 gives 5.4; 0.70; 0.1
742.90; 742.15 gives 0.9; 0.10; 0.3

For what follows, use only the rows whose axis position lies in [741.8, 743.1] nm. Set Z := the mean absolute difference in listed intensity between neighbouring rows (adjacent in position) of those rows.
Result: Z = 0.6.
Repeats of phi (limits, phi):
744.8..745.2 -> 72.8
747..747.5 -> 73.6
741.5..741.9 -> 72.4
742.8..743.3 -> 73.4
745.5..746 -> 75.5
